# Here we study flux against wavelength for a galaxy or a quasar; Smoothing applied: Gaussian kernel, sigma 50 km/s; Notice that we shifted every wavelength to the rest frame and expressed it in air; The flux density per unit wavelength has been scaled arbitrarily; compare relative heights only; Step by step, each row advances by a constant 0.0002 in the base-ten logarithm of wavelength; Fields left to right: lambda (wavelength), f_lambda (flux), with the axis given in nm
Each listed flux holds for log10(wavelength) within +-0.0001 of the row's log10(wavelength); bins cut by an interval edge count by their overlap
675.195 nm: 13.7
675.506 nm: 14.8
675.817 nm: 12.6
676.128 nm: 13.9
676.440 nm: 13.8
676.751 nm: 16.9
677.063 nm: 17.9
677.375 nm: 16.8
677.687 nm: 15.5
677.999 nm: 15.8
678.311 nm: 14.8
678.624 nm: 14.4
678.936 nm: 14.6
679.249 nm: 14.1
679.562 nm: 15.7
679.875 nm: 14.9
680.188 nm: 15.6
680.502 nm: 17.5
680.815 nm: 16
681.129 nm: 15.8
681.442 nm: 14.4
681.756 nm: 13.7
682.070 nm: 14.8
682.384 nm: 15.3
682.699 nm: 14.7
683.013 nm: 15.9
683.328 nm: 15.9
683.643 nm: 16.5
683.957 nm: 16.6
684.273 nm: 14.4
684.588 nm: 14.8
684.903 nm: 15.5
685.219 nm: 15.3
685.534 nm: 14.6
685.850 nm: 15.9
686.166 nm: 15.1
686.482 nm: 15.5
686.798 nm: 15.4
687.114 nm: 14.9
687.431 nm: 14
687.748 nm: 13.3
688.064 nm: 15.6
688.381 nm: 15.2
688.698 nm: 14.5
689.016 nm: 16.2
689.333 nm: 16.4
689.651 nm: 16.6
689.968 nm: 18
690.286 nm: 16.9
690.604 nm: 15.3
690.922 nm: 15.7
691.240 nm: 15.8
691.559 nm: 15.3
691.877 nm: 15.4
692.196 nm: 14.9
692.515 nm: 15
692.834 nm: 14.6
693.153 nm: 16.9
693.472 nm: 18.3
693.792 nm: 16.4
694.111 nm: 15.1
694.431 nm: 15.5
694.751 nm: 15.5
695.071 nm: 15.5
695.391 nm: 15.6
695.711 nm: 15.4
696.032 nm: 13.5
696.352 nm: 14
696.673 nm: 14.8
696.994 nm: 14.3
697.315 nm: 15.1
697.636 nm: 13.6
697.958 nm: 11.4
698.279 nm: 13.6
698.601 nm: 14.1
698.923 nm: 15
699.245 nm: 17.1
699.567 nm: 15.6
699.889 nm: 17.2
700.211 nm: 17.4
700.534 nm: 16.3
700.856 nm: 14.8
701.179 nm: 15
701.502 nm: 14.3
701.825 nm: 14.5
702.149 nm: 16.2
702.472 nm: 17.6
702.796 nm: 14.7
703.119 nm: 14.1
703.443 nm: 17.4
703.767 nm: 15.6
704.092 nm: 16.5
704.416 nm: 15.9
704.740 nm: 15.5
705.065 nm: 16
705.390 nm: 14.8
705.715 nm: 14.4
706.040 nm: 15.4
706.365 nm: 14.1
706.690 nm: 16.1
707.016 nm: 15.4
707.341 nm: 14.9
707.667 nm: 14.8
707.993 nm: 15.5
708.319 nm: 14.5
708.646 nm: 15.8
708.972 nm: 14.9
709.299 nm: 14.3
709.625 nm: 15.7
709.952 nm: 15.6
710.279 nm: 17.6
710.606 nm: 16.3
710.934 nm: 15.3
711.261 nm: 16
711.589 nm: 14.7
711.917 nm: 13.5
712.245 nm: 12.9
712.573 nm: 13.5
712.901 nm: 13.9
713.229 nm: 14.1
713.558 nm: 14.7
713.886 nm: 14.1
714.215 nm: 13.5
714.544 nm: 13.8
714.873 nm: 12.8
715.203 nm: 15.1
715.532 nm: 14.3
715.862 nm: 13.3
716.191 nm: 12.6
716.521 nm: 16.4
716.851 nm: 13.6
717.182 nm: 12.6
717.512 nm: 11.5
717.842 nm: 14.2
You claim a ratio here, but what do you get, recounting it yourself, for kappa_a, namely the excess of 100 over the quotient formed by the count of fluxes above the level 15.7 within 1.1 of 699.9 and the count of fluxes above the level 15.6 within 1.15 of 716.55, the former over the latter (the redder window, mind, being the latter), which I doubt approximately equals 96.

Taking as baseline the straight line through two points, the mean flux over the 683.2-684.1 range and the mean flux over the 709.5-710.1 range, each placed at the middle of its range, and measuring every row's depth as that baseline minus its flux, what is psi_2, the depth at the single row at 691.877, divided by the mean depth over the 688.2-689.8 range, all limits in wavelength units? 1.7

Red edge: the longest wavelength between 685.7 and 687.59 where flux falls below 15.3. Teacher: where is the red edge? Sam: 687.431 nm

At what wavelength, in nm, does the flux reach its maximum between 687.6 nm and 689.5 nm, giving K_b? 689.333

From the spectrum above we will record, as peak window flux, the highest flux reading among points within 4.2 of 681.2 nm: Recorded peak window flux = 17.9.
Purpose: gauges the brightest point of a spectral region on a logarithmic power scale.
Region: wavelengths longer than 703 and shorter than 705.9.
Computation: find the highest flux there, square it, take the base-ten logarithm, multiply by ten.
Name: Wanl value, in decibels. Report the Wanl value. 24.8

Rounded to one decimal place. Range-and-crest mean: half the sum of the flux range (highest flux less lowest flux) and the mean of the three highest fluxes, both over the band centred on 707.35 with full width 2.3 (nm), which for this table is 8.8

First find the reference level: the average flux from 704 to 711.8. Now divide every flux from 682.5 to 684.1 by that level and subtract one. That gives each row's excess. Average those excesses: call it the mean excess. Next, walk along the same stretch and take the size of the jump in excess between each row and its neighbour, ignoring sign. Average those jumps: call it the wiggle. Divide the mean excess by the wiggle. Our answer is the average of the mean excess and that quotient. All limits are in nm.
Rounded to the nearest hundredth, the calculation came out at 0.55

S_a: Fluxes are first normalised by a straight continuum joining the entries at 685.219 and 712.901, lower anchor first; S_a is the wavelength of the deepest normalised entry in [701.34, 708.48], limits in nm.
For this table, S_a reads 703.119 nm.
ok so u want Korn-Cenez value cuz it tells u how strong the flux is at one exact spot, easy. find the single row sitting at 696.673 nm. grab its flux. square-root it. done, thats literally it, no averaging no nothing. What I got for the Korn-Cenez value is 3.8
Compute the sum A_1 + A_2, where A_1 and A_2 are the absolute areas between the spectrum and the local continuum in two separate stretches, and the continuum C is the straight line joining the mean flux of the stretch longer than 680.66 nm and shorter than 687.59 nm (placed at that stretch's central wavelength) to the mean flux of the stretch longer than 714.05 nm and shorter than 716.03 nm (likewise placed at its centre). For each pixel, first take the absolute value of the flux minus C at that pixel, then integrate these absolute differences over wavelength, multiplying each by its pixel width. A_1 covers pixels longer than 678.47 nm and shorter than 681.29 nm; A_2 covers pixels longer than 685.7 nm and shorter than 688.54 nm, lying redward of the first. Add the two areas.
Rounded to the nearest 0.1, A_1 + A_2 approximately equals 4.0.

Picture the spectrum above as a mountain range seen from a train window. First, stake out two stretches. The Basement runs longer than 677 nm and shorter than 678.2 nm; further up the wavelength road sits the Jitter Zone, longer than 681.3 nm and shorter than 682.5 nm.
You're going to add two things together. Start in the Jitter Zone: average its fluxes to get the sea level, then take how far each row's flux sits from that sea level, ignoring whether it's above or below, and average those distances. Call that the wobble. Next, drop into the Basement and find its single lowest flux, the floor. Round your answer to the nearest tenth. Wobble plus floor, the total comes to 16.0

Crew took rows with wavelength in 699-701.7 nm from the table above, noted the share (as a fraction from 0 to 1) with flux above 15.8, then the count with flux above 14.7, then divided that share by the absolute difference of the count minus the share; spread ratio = 0.08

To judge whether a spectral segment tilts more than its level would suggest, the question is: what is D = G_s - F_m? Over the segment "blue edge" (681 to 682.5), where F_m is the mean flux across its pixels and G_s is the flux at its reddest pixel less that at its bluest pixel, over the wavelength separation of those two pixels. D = -15.2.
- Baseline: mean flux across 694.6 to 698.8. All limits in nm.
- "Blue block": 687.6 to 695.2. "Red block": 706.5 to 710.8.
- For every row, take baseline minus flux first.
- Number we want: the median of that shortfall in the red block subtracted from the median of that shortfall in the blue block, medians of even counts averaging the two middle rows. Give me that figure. 0.0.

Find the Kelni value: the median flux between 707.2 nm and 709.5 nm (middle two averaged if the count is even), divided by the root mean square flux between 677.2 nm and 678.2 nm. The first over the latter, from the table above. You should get 0.93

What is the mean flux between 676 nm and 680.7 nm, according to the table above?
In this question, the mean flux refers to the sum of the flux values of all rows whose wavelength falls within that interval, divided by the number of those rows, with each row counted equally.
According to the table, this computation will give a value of 15.5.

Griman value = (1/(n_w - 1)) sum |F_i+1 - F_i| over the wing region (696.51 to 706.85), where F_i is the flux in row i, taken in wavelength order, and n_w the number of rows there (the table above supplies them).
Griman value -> 1.2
